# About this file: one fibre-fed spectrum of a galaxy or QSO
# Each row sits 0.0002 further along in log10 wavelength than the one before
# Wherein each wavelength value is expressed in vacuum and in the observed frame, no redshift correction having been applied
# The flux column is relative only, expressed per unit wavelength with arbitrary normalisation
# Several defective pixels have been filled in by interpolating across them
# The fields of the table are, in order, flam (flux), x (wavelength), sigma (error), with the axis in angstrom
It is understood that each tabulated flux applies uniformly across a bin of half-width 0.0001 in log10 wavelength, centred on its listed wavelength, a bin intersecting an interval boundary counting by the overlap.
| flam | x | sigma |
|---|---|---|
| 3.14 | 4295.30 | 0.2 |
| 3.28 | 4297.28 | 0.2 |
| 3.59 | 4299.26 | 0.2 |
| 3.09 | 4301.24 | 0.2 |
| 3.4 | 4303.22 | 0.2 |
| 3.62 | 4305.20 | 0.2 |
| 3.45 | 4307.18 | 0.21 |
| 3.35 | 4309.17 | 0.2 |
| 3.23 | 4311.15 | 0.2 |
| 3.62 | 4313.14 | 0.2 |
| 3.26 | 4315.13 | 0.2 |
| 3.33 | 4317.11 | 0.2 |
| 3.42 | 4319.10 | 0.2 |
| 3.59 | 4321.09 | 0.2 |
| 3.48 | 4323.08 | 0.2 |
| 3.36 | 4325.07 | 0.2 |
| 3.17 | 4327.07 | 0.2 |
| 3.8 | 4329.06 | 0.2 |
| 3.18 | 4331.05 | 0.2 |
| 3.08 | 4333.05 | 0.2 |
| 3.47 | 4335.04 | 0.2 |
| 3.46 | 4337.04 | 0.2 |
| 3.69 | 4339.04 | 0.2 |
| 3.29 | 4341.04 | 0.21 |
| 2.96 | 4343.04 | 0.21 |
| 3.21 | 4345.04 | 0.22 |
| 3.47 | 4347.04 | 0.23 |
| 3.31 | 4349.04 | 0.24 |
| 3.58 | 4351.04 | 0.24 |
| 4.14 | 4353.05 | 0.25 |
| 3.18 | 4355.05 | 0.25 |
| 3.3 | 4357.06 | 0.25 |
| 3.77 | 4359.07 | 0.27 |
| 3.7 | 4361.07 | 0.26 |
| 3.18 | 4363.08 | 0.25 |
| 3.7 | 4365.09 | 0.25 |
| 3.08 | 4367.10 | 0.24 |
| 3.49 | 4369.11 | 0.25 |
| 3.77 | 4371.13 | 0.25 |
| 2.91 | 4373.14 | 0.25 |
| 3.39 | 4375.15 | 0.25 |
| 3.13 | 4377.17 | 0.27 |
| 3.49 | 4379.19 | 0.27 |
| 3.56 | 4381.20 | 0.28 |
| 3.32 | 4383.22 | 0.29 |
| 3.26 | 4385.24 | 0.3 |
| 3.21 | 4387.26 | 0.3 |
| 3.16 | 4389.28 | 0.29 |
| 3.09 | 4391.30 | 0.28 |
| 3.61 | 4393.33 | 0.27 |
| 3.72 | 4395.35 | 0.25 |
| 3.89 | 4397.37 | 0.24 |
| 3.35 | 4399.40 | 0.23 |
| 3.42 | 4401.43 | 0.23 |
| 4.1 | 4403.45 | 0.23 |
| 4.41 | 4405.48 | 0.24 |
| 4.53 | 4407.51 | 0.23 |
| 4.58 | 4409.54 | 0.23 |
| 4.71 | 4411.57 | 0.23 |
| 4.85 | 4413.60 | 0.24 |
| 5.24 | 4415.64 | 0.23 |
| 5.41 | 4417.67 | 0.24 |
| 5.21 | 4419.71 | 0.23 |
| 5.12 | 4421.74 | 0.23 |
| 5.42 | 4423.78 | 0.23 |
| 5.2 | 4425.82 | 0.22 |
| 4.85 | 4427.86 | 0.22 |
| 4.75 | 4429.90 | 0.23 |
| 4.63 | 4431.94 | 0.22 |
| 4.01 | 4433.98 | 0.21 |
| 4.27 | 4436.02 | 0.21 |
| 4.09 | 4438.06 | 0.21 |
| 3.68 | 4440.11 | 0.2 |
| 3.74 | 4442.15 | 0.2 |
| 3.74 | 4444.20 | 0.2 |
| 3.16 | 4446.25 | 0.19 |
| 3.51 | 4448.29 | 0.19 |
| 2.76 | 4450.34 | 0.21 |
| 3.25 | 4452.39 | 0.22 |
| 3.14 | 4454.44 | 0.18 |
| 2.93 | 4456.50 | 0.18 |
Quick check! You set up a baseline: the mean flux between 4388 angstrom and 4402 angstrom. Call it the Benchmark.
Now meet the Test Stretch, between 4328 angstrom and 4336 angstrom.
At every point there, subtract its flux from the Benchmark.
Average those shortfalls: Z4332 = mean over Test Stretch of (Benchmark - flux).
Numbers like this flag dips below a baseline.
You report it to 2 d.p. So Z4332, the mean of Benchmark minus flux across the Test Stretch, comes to 0.08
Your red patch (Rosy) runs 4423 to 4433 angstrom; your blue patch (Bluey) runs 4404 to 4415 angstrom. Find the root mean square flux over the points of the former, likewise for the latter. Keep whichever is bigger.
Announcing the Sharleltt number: 4.98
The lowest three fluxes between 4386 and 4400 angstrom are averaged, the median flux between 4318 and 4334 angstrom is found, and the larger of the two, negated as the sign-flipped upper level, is -3.39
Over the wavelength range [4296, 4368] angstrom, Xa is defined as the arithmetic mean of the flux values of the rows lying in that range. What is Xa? 3.41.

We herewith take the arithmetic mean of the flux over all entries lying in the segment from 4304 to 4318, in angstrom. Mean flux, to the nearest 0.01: 3.41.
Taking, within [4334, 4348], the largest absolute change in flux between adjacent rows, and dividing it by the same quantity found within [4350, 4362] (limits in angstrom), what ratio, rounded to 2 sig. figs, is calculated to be 0.42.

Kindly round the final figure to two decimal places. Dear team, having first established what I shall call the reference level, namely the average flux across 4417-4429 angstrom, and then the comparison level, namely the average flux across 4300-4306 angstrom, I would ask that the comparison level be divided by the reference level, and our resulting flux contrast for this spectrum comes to 0.65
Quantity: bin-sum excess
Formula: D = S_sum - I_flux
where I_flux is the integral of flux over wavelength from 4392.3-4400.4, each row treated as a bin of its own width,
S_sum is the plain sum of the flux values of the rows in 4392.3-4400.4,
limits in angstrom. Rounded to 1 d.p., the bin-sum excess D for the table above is -14.9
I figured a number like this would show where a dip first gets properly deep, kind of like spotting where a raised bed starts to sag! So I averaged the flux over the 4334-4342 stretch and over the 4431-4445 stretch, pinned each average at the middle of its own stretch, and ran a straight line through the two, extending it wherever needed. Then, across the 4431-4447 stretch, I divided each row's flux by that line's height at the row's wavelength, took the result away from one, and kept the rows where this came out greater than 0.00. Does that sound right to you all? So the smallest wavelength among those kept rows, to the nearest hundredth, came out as 4440.11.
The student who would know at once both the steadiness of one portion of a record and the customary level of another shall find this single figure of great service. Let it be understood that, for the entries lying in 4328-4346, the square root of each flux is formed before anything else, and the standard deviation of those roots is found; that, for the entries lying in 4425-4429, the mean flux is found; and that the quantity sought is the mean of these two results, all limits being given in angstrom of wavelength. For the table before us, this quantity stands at 2.5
